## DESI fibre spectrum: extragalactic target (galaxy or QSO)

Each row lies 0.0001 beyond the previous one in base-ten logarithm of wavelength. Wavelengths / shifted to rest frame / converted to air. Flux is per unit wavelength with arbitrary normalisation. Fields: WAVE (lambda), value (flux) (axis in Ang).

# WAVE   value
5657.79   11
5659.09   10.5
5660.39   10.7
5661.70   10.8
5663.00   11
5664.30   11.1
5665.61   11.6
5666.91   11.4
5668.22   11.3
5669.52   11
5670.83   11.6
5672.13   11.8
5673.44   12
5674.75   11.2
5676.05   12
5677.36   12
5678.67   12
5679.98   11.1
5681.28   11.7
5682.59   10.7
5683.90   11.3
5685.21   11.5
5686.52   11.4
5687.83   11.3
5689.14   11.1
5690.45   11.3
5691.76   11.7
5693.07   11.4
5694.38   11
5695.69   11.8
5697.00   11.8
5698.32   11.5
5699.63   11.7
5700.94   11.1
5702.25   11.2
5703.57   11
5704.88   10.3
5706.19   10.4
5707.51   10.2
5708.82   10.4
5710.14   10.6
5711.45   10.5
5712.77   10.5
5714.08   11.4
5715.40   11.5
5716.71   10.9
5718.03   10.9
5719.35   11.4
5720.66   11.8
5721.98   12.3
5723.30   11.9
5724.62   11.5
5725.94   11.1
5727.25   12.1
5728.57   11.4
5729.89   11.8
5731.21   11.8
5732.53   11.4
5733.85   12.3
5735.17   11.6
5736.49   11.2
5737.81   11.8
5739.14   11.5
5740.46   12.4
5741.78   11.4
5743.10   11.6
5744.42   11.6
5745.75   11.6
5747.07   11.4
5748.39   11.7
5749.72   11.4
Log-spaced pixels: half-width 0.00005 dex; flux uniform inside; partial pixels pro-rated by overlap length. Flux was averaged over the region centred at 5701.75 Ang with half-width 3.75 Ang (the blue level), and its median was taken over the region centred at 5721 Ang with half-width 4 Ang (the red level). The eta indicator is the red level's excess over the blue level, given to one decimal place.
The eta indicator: 0.5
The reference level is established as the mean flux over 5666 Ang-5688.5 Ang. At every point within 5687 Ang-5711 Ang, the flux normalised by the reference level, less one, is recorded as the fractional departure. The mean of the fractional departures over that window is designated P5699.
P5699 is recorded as -0.034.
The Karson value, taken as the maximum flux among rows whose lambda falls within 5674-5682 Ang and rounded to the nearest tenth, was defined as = 12.0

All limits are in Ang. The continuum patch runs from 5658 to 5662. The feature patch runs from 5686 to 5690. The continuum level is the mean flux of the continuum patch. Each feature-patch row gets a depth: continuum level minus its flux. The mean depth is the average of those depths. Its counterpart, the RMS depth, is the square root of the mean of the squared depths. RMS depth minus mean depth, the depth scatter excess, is 1.2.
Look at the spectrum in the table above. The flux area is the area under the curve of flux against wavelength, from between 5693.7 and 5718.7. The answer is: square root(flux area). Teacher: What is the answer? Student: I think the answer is 16.6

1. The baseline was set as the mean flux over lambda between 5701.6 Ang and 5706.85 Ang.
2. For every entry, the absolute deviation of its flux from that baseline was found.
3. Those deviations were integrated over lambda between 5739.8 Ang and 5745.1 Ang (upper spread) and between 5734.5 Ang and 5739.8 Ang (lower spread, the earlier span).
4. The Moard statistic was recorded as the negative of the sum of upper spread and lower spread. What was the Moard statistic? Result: -10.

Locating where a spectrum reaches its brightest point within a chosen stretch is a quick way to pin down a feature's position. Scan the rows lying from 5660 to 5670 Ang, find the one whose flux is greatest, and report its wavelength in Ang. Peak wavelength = 5665.61 Ang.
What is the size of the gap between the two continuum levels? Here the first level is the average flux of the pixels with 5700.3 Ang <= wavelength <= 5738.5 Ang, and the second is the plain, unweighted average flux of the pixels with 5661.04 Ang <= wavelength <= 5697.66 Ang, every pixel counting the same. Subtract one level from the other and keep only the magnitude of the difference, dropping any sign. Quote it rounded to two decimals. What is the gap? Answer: 0.17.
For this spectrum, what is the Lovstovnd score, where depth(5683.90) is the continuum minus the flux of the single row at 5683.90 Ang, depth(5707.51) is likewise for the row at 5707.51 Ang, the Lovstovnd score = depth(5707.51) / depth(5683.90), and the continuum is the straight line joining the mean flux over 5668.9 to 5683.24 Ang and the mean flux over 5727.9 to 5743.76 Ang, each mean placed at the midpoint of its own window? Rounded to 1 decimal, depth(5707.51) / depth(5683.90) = 5.2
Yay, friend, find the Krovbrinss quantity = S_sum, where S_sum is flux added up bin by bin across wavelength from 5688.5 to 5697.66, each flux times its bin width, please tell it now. 105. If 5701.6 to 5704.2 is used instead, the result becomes 29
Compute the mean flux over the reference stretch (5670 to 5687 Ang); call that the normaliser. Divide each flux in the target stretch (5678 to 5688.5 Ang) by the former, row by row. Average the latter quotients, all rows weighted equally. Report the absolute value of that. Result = 0.98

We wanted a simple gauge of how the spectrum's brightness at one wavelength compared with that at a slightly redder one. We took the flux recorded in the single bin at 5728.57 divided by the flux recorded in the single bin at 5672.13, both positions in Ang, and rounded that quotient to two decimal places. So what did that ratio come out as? 0.97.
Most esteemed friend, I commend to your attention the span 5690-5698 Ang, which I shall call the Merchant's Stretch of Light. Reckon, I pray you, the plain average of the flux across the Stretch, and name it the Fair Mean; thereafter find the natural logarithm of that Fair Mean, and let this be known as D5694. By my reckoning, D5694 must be 2.44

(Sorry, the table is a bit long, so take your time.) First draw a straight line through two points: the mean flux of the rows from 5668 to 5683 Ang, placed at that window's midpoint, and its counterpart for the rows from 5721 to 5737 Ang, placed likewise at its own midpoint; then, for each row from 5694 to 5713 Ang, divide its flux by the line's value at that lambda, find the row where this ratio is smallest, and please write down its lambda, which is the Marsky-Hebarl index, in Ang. 5707.51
